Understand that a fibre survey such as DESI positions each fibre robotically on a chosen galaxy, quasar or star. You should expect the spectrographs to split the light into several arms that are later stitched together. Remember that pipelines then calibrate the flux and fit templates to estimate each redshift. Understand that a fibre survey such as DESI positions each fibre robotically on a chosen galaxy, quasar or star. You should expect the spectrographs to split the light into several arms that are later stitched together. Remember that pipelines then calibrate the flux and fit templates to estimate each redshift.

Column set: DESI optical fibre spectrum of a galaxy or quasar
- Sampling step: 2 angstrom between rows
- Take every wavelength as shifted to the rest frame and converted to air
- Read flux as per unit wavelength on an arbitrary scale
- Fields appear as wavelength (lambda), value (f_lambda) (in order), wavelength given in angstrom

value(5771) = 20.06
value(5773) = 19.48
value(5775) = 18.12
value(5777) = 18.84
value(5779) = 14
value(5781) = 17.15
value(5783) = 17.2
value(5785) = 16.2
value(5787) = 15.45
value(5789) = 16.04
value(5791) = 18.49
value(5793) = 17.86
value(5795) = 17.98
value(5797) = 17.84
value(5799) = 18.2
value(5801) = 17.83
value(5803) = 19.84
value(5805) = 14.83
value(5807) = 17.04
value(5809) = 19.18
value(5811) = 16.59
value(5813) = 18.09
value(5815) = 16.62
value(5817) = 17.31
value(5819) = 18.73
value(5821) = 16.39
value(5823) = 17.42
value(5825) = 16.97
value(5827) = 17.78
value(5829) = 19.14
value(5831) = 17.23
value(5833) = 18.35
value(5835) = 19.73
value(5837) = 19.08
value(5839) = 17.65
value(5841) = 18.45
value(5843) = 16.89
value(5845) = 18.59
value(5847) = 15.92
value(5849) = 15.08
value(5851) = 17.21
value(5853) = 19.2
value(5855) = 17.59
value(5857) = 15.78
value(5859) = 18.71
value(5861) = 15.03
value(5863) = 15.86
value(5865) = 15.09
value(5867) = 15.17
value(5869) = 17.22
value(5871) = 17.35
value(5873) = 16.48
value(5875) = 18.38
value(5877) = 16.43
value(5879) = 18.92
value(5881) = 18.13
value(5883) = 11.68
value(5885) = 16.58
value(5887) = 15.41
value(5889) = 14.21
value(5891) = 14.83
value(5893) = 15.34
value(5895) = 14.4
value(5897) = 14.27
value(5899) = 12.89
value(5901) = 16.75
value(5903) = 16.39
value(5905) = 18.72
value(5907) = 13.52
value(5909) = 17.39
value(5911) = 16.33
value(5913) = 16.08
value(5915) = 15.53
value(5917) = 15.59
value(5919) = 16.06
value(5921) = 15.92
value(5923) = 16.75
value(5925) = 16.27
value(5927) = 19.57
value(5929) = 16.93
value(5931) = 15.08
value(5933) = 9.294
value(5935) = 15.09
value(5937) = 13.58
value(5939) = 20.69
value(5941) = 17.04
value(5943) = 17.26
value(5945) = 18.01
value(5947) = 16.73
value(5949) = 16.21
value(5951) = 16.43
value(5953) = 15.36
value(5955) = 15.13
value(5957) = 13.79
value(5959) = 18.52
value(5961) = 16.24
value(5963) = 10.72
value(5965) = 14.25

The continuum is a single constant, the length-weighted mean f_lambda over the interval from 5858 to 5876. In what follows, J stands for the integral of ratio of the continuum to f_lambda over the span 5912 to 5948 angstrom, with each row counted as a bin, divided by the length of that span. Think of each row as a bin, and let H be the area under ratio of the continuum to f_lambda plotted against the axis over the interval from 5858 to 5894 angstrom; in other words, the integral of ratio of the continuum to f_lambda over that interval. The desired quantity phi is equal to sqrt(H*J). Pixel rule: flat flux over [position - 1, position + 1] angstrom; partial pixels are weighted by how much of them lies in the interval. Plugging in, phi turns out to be 6.28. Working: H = 37.4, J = 1.05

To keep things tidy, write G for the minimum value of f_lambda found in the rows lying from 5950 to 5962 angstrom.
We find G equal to 13.79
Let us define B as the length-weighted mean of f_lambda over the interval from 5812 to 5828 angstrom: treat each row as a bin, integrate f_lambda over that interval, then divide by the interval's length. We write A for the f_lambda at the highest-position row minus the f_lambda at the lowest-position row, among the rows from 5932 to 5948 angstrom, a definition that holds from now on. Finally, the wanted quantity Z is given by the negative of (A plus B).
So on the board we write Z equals -25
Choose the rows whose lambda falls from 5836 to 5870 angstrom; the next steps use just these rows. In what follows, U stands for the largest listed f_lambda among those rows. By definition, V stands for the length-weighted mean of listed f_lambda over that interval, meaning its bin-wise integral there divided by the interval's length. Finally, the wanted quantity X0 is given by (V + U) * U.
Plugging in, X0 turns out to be 694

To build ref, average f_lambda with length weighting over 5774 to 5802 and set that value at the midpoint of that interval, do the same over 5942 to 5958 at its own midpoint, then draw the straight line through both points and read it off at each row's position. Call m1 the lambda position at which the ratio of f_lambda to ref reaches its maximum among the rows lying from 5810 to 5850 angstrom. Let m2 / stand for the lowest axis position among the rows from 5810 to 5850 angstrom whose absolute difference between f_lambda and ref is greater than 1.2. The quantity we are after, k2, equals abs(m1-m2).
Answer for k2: 16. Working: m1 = 5835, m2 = 5819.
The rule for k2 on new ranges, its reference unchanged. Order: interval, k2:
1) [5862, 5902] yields 14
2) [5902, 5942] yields 34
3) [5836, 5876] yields 16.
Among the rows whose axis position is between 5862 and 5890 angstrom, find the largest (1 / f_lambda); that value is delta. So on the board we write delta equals 0.086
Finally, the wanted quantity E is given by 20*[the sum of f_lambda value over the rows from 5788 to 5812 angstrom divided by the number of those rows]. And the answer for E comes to 353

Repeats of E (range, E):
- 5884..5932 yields 317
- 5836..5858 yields 348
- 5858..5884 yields 330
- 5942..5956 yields 329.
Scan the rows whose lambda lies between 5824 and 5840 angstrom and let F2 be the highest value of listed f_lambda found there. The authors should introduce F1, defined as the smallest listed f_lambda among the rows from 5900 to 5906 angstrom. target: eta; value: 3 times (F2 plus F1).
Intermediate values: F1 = 16.39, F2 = 19.73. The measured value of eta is 108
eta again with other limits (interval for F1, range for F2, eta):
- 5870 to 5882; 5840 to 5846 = 105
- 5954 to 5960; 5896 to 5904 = 92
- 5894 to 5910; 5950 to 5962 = 94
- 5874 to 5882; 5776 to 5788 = 106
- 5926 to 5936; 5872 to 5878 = 83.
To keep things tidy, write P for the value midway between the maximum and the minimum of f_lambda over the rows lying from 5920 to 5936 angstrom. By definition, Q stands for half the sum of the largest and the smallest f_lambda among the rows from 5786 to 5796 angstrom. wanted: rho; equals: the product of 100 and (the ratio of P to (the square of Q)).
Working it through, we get 5.01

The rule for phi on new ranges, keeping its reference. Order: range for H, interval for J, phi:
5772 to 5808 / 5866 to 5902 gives 6.08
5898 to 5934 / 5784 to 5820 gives 6.08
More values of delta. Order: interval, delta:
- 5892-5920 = 0.078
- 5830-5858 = 0.066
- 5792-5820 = 0.067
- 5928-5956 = 0.108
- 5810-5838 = 0.061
